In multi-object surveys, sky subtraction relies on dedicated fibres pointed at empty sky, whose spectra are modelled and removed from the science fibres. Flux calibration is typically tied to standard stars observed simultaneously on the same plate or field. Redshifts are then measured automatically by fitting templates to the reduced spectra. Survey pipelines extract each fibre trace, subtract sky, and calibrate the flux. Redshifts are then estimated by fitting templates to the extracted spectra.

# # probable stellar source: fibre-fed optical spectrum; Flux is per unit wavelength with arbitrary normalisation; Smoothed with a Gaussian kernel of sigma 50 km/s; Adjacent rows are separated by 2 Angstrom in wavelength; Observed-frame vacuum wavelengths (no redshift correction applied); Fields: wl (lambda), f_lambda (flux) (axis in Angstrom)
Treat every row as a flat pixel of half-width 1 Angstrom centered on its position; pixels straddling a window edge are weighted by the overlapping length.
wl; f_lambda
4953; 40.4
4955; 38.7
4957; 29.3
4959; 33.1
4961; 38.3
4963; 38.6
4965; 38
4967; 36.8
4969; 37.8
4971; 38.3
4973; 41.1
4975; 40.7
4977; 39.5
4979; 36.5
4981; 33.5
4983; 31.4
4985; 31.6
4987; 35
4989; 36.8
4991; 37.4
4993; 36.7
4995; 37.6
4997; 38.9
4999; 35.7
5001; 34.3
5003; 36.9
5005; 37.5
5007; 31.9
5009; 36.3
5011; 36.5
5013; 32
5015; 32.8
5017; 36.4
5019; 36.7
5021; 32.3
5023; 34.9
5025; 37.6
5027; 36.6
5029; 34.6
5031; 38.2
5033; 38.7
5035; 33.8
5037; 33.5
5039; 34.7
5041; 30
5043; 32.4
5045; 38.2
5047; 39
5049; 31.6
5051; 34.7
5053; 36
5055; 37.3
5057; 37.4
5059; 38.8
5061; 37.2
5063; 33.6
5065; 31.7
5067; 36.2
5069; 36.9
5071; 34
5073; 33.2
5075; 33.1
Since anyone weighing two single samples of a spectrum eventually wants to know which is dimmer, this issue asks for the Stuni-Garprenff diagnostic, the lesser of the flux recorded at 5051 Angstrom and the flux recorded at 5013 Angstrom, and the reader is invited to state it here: 32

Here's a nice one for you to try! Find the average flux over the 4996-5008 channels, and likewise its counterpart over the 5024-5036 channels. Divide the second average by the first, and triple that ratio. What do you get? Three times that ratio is 3.06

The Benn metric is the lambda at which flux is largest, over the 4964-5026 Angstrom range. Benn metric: 4973 Angstrom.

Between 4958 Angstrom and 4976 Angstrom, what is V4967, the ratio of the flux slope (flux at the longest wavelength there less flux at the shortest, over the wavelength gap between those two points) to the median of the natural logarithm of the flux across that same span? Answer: 0.13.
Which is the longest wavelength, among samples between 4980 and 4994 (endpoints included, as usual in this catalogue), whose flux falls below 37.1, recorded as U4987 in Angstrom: 4993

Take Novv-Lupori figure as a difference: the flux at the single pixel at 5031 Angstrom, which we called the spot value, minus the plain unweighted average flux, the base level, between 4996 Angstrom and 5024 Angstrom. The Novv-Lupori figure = 3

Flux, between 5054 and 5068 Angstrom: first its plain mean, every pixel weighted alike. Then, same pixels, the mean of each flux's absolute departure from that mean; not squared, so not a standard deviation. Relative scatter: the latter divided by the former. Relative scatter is 0.054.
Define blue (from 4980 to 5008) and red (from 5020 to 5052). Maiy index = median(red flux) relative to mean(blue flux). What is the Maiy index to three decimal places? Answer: 0.981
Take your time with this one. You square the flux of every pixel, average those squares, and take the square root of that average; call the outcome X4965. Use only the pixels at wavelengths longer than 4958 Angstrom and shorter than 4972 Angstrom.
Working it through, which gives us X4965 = 37.3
